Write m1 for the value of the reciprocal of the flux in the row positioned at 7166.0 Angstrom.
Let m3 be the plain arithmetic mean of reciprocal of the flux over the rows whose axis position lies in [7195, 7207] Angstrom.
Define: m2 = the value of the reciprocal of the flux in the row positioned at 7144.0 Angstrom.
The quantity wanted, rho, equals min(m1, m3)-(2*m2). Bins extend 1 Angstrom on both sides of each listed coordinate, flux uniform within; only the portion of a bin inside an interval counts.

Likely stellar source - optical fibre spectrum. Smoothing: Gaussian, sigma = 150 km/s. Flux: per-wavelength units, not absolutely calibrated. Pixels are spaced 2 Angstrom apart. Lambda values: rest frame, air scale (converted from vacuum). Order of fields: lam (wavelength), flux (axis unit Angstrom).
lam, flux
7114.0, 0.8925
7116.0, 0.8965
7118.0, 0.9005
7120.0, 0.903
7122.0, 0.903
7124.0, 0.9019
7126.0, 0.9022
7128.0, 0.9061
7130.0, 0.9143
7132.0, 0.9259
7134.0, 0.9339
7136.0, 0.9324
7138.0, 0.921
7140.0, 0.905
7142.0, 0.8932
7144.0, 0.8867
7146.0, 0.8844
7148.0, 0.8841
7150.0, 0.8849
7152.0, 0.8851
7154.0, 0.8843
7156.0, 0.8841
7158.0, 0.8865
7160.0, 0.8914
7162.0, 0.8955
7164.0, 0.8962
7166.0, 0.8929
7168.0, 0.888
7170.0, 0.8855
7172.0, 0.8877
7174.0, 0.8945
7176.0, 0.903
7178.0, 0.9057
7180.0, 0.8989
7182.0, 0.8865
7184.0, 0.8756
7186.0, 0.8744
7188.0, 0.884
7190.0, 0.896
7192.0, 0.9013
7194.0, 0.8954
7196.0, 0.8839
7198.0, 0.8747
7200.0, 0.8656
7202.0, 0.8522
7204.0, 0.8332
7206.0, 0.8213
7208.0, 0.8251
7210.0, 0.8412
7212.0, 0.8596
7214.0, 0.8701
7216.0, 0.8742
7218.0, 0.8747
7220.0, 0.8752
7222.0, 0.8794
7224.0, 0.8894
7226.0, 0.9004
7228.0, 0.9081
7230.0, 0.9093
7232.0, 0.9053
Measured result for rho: -1.14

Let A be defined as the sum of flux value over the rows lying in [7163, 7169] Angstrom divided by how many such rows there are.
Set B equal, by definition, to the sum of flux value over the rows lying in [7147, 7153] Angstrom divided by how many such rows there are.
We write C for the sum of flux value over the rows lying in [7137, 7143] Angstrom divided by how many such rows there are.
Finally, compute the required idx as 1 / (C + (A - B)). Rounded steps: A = 0.892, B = 0.885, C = 0.906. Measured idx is 1.09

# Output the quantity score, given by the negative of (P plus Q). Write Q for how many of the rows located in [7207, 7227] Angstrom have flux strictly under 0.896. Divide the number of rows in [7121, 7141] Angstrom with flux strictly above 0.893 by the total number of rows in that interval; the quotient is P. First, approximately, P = 1.0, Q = 9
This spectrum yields -10.0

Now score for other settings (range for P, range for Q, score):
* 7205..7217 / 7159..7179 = -7.0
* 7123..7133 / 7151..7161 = -6.0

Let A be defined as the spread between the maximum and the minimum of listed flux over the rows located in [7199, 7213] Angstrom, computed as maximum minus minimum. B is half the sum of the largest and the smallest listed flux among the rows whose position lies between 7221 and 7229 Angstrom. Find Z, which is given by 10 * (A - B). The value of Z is -8.49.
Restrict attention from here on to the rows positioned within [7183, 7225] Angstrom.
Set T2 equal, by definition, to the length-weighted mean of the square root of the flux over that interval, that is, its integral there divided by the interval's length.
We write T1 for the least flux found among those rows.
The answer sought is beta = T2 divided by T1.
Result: 1.13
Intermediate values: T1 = 0.8213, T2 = 0.932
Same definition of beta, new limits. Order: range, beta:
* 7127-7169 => 1.07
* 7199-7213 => 1.12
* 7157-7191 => 1.08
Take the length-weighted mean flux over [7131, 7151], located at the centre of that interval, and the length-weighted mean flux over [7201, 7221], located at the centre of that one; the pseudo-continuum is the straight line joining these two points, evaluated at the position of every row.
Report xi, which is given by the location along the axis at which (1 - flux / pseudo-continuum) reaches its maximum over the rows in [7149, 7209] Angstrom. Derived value 7206.0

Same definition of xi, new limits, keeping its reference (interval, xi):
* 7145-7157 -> 7146.0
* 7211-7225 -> 7212.0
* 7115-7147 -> 7116.0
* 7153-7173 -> 7154.0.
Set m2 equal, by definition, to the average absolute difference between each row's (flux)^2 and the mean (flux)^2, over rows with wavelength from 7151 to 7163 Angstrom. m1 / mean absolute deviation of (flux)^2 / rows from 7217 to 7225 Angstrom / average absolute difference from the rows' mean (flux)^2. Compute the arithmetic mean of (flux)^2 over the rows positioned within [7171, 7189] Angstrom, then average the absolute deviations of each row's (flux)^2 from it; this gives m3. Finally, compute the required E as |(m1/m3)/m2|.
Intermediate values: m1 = 0.009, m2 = 0.007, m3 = 0.017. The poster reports 77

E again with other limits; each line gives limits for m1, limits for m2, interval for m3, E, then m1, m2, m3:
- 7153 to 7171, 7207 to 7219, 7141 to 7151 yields 57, 0.007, 0.028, 0.005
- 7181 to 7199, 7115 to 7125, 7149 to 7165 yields 510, 0.014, 0.004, 0.008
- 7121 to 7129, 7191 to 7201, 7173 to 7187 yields 7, 0.003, 0.020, 0.019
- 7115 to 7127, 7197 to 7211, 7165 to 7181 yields 11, 0.003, 0.028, 0.011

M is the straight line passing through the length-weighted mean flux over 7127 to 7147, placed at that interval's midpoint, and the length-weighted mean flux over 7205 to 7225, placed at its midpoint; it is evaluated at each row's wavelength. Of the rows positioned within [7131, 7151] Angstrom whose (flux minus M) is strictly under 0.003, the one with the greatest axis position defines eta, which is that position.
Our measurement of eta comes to 7150.0 Angstrom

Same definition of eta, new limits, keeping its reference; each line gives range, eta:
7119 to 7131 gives 7130.0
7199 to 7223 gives 7212.0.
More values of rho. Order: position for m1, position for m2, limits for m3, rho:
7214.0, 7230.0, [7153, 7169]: -1.08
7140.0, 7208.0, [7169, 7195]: -1.32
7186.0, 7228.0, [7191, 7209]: -1.06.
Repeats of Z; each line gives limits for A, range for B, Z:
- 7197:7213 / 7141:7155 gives -8.35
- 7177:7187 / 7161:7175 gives -8.60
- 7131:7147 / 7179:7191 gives -8.37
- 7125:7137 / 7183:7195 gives -8.56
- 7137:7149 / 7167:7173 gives -8.50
